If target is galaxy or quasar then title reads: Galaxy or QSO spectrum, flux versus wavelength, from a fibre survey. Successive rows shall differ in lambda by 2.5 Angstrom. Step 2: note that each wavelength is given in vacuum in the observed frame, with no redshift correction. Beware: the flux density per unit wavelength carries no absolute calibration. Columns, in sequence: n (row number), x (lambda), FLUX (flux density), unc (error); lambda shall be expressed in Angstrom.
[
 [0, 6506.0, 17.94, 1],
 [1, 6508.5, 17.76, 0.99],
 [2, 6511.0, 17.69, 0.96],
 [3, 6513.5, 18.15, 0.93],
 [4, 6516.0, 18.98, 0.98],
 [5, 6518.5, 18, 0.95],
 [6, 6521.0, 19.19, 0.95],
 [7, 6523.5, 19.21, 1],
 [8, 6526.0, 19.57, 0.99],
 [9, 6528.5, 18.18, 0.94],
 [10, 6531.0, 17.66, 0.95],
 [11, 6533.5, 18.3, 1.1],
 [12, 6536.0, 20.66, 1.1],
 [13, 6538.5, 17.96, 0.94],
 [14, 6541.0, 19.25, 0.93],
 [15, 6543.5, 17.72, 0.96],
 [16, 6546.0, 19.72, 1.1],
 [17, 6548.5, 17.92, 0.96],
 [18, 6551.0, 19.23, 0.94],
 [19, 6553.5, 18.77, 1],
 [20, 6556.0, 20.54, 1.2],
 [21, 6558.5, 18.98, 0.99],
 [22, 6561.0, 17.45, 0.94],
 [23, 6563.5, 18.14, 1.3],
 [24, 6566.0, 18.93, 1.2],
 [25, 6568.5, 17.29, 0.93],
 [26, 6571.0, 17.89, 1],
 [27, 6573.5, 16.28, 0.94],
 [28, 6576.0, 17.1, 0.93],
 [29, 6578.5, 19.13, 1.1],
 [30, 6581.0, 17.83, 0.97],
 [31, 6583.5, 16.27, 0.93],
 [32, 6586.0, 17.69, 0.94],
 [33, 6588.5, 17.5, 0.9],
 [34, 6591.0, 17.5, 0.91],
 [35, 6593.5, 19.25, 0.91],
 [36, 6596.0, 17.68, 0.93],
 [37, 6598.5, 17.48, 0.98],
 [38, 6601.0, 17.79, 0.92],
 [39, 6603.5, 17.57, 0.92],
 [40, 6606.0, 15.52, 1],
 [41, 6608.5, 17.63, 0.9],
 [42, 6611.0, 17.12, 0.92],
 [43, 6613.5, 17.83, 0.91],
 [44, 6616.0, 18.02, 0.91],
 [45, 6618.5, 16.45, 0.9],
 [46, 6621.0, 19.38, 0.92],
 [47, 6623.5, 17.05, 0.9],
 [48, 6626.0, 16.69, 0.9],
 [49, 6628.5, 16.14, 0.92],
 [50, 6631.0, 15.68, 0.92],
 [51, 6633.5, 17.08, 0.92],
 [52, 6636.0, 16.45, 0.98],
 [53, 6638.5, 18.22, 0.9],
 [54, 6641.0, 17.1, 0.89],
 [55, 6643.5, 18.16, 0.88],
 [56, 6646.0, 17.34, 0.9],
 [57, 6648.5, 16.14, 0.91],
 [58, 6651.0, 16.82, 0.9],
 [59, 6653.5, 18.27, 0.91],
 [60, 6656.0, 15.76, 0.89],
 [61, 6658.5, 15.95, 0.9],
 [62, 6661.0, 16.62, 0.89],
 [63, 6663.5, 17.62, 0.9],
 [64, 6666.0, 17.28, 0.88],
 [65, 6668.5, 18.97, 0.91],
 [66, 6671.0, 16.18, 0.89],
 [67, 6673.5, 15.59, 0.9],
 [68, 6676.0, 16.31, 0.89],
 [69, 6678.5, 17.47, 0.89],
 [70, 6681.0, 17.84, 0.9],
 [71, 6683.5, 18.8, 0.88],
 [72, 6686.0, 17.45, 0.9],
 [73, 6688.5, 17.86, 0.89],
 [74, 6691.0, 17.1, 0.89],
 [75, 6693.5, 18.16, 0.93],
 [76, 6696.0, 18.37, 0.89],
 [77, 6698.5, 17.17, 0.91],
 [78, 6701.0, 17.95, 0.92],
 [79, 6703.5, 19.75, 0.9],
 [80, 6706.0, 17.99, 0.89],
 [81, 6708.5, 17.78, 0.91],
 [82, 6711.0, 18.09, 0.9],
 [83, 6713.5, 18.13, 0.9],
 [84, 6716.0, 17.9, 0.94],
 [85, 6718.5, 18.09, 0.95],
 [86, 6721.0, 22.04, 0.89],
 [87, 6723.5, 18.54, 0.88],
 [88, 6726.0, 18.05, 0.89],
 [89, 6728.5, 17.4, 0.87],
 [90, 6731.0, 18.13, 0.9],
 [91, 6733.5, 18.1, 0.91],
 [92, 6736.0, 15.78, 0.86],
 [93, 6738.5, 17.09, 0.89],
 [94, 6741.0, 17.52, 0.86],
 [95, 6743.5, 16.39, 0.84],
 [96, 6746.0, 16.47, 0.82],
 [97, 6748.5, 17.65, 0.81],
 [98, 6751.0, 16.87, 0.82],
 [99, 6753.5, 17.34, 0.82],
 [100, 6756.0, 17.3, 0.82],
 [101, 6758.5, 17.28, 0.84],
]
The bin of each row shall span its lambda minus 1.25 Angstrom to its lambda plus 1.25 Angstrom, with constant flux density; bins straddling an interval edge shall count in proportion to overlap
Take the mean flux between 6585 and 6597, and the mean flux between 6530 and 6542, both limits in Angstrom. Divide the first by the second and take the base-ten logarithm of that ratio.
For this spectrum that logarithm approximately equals -0.02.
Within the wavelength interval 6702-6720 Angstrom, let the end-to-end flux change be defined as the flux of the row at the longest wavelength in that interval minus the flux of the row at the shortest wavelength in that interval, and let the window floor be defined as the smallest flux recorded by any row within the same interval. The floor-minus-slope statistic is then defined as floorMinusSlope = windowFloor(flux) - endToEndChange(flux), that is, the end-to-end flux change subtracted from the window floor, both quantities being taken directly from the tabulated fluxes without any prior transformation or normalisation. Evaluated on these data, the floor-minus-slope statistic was 19.4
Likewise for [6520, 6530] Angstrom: 19.2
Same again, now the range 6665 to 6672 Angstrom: 17.3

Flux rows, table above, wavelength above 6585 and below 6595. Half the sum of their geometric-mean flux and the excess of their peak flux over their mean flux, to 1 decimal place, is 9.6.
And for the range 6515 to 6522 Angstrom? 9.6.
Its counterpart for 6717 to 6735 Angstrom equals 11.0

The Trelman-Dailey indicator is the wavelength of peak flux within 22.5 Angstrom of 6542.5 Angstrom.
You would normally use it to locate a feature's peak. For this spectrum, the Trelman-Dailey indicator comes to 6536.0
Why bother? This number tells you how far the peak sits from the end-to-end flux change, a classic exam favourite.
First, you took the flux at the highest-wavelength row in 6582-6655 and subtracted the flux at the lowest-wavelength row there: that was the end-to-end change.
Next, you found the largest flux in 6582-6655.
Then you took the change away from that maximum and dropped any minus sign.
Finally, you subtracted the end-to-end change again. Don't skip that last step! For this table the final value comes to 15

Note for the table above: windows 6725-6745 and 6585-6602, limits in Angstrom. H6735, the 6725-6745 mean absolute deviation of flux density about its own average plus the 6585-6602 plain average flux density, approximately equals 18.5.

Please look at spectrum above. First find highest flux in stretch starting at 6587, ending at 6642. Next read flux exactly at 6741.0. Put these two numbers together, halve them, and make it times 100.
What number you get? 1845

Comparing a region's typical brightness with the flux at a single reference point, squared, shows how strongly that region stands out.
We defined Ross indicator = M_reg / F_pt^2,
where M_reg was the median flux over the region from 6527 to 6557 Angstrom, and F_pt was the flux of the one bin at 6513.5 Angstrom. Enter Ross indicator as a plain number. 0.0563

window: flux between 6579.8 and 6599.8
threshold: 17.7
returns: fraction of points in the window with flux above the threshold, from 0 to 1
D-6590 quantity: 0.25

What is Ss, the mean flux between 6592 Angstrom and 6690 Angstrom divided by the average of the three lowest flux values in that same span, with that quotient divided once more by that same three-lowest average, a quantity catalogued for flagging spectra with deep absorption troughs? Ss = 0.0709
